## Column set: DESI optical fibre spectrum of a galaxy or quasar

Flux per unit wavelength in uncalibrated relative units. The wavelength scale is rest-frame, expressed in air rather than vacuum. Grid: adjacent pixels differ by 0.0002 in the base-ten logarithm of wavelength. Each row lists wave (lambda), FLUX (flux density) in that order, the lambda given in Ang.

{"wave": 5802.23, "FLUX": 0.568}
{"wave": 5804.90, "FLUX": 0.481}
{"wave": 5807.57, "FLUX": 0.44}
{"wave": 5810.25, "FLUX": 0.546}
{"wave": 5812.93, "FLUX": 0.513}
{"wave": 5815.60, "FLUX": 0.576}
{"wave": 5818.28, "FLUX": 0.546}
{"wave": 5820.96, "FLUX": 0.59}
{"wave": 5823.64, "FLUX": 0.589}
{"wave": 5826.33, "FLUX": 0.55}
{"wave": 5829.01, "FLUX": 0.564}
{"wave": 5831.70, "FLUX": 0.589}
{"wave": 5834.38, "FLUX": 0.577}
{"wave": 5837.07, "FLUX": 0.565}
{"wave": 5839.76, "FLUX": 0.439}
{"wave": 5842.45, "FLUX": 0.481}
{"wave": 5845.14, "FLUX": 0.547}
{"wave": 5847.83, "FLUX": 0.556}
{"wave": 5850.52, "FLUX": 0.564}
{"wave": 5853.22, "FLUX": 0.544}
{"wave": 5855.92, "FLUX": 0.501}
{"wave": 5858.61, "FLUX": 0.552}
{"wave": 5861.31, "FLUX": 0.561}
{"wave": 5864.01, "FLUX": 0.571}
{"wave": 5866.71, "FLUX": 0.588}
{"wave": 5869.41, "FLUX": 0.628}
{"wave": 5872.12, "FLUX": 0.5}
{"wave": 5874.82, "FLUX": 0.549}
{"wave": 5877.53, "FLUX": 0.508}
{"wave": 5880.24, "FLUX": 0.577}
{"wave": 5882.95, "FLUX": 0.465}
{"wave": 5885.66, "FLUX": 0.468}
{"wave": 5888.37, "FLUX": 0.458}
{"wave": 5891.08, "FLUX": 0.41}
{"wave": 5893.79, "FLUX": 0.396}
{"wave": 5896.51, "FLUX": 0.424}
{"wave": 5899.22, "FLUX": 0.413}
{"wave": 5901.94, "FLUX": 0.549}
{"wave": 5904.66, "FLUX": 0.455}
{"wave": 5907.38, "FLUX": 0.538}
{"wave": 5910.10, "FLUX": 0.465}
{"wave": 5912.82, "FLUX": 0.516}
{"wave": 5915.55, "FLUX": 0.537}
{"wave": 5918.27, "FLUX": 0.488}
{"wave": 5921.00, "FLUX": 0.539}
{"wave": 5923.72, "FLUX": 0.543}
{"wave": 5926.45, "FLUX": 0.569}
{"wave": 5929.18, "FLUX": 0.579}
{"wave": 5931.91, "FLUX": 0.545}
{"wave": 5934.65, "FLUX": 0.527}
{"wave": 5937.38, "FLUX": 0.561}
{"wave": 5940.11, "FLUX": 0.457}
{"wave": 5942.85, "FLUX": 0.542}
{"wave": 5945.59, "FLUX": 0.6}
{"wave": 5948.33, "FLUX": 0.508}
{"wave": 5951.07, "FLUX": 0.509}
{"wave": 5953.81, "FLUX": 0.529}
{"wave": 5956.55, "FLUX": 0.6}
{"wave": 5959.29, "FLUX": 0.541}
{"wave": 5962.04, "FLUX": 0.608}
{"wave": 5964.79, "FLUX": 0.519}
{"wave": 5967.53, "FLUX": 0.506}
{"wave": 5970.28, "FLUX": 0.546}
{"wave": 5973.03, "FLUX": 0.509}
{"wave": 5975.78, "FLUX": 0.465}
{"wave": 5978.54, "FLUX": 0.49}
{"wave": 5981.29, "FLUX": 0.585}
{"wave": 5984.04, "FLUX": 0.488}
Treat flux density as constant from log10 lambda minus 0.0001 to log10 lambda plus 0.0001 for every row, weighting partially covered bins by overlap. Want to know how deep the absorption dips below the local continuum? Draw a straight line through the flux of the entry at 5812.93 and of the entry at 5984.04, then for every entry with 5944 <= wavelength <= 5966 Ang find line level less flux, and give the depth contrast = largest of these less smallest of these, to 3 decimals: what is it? 0.102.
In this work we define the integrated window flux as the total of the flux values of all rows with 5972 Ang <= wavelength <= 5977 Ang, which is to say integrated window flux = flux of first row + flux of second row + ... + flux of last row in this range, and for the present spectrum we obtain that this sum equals 1.0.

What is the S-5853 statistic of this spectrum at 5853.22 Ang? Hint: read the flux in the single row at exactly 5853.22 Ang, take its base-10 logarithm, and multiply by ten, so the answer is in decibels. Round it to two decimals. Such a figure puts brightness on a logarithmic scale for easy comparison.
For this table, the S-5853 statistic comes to -2.64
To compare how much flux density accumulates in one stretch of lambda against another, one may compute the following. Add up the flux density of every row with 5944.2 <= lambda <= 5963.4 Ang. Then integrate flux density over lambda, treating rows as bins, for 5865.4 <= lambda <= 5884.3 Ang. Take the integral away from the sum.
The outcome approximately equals -6.4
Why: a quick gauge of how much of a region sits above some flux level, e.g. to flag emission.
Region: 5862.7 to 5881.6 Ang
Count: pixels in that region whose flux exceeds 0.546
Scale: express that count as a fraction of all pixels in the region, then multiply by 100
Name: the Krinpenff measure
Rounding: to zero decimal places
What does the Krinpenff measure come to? 71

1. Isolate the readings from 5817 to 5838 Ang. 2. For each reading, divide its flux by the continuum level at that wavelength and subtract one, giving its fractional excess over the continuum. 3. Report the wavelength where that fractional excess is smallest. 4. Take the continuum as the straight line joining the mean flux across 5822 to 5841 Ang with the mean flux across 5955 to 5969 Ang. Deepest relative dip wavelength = 5818.28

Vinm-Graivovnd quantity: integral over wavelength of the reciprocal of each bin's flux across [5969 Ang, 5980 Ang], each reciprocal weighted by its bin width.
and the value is 22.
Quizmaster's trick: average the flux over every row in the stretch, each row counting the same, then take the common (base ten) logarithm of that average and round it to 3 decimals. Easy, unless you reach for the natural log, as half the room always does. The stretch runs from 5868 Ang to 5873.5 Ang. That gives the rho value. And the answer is -0.249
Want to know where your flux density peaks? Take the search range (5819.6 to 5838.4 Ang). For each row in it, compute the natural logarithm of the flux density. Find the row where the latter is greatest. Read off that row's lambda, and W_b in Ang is 5820.96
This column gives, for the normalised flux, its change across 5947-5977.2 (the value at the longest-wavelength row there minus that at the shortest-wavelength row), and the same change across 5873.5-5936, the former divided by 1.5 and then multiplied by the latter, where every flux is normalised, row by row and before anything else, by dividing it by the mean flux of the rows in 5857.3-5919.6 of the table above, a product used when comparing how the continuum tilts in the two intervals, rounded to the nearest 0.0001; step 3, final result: 0.0025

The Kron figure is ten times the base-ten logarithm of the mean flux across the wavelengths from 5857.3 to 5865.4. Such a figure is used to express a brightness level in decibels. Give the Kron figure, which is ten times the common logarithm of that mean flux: -2.51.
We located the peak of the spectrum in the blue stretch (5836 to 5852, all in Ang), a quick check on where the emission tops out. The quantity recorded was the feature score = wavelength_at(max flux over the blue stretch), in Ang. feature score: 5837.07 Ang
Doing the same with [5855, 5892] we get 5869.41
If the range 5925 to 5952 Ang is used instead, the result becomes 5945.59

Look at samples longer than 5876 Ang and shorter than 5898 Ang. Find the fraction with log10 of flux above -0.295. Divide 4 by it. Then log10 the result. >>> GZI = 1.20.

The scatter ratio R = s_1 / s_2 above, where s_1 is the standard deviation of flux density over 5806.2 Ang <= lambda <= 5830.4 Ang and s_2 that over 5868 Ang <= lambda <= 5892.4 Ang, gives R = 0.69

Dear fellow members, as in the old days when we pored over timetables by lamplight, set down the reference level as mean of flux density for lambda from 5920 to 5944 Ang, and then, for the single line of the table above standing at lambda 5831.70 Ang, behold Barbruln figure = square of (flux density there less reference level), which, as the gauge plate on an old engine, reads 0.0024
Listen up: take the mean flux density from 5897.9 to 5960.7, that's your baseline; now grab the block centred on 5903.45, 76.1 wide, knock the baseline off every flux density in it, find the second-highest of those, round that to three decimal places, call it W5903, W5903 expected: 0.061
